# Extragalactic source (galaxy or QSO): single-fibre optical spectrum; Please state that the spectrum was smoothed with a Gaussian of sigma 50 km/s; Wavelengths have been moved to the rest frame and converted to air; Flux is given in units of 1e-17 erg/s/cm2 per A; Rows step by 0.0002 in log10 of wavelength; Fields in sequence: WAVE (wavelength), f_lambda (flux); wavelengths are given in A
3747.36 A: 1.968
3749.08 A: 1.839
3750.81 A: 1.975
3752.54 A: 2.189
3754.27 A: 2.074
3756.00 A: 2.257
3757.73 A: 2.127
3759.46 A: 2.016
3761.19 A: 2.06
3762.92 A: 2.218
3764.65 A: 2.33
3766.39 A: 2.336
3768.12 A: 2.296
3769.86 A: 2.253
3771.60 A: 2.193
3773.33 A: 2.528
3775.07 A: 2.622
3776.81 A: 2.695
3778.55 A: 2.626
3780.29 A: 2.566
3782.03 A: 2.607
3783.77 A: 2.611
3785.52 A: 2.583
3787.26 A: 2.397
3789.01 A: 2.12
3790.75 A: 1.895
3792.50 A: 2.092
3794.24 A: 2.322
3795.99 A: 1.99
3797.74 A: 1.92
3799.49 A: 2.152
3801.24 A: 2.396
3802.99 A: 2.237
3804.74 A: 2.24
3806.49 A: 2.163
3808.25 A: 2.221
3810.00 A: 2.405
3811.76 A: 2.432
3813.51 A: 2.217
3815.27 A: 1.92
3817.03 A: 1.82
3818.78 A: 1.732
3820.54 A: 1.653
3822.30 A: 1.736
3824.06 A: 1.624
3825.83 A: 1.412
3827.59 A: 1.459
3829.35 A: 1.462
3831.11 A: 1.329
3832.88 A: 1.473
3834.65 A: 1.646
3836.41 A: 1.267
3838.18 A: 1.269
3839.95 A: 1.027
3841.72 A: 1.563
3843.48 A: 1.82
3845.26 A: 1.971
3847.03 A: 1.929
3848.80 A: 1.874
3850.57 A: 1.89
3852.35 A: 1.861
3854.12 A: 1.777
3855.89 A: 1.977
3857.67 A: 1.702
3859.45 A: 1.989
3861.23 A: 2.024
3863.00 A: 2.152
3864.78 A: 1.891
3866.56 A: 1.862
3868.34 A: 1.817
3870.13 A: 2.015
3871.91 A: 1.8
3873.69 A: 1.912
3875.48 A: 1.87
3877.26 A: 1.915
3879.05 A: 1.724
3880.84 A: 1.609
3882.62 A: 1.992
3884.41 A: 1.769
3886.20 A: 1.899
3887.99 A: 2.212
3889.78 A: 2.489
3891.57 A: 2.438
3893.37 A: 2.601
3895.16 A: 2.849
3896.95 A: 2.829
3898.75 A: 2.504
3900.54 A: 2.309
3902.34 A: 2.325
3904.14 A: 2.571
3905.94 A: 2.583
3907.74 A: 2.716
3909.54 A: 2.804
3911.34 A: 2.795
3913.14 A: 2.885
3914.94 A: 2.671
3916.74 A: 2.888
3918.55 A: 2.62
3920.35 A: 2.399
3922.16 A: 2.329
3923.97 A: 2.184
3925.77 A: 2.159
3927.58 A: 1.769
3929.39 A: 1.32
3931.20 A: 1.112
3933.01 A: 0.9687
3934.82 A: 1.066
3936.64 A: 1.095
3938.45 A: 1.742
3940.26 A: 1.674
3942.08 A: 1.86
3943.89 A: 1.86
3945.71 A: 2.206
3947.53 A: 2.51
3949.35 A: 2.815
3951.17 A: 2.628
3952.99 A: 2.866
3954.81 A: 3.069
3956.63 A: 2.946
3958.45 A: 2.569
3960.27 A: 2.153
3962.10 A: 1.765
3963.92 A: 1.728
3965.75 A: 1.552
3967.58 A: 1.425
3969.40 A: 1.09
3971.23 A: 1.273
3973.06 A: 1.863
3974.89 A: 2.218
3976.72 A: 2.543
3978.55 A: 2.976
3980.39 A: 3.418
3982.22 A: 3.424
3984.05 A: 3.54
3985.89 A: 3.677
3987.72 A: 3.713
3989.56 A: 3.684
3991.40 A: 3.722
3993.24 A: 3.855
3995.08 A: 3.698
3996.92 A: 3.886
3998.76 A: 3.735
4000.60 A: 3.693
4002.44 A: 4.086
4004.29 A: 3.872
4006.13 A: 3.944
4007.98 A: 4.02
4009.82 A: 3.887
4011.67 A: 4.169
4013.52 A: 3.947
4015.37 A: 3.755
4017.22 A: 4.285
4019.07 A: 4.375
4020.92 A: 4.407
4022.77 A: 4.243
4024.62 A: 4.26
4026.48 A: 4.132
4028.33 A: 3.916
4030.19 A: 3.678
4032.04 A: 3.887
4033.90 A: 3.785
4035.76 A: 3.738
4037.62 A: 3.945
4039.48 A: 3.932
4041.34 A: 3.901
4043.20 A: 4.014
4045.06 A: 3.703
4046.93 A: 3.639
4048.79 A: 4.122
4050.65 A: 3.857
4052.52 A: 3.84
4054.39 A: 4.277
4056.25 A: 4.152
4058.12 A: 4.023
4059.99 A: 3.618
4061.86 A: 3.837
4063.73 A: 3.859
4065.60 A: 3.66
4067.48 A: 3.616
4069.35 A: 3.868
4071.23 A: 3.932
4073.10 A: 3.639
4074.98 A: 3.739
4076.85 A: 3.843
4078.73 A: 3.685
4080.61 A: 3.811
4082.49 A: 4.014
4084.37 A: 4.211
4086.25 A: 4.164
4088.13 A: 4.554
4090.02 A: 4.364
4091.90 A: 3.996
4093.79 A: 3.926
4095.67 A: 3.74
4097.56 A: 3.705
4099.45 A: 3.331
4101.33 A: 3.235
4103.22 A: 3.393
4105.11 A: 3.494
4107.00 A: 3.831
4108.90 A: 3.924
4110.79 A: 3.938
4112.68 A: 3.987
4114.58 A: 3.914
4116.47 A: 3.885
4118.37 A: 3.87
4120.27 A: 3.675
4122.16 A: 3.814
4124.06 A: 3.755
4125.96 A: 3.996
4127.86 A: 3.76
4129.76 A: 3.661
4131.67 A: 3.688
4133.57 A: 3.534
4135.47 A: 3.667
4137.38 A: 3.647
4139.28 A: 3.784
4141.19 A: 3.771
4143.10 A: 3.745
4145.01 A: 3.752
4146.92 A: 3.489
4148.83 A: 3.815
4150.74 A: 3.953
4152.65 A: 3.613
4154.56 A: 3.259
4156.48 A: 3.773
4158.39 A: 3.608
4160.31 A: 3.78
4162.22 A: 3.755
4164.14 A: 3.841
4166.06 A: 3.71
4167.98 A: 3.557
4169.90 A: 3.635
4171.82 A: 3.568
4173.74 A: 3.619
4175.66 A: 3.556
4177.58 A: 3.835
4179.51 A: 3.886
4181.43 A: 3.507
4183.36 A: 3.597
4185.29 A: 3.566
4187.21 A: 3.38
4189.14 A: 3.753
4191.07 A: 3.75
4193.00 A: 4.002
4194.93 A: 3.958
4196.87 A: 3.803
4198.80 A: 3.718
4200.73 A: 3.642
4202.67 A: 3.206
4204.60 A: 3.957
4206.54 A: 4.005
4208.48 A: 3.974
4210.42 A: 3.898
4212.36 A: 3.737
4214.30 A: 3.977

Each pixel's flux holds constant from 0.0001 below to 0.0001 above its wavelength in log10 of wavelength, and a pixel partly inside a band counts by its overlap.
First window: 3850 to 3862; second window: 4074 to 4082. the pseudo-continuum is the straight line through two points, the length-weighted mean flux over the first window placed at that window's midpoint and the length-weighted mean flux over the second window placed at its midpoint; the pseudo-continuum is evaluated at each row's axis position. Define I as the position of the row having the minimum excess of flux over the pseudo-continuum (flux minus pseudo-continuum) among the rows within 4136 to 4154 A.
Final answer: 4146.92 A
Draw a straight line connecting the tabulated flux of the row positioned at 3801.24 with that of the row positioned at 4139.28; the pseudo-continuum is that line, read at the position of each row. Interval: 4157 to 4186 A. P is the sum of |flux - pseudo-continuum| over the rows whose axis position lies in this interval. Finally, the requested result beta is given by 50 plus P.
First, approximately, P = 3.7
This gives 54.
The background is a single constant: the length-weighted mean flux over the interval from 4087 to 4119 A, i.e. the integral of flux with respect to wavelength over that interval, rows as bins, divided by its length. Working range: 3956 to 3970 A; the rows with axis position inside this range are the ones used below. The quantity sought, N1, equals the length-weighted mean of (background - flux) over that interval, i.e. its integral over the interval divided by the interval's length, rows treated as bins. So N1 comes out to 1.9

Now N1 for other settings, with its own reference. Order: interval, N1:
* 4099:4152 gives 0.1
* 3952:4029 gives 0.6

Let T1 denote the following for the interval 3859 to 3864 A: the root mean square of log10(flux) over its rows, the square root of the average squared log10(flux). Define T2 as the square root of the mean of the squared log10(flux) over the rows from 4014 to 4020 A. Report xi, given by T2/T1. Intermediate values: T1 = 0.313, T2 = 0.62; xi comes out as 1.97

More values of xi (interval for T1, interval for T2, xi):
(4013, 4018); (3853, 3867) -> 0.47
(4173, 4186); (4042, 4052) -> 1.04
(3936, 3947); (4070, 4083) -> 2.33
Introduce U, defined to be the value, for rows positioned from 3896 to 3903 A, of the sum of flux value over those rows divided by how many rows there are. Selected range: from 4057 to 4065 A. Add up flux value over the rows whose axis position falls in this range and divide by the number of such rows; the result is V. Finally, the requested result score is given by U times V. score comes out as 9.6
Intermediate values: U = 2.49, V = 3.8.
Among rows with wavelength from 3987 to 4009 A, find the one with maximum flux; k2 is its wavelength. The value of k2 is 4002.44 A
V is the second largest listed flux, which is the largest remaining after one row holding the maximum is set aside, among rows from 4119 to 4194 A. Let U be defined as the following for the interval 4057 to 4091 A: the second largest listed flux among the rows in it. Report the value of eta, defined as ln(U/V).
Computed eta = 0.1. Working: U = 4.364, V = 3.996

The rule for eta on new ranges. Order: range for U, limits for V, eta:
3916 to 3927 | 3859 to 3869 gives 0.3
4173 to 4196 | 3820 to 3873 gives 0.7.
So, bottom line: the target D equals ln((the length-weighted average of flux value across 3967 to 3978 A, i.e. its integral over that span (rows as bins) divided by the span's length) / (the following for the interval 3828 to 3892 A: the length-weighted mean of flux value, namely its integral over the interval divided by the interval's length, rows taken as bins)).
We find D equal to 0.0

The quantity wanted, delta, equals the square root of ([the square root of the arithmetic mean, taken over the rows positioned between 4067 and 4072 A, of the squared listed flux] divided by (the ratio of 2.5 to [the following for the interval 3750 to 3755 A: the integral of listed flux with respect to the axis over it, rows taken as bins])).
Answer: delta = 4.0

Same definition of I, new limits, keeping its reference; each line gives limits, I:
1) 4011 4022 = 4015.37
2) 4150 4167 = 4154.56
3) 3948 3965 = 3963.92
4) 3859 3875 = 3871.91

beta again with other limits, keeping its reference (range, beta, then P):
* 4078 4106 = 56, 5.9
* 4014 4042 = 60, 10.3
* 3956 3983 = 64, 14.5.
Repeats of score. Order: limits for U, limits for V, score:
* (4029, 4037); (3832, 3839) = 5.3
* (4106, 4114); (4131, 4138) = 14.2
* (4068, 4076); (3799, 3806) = 8.6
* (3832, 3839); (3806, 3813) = 3.3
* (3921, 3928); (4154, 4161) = 7.6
